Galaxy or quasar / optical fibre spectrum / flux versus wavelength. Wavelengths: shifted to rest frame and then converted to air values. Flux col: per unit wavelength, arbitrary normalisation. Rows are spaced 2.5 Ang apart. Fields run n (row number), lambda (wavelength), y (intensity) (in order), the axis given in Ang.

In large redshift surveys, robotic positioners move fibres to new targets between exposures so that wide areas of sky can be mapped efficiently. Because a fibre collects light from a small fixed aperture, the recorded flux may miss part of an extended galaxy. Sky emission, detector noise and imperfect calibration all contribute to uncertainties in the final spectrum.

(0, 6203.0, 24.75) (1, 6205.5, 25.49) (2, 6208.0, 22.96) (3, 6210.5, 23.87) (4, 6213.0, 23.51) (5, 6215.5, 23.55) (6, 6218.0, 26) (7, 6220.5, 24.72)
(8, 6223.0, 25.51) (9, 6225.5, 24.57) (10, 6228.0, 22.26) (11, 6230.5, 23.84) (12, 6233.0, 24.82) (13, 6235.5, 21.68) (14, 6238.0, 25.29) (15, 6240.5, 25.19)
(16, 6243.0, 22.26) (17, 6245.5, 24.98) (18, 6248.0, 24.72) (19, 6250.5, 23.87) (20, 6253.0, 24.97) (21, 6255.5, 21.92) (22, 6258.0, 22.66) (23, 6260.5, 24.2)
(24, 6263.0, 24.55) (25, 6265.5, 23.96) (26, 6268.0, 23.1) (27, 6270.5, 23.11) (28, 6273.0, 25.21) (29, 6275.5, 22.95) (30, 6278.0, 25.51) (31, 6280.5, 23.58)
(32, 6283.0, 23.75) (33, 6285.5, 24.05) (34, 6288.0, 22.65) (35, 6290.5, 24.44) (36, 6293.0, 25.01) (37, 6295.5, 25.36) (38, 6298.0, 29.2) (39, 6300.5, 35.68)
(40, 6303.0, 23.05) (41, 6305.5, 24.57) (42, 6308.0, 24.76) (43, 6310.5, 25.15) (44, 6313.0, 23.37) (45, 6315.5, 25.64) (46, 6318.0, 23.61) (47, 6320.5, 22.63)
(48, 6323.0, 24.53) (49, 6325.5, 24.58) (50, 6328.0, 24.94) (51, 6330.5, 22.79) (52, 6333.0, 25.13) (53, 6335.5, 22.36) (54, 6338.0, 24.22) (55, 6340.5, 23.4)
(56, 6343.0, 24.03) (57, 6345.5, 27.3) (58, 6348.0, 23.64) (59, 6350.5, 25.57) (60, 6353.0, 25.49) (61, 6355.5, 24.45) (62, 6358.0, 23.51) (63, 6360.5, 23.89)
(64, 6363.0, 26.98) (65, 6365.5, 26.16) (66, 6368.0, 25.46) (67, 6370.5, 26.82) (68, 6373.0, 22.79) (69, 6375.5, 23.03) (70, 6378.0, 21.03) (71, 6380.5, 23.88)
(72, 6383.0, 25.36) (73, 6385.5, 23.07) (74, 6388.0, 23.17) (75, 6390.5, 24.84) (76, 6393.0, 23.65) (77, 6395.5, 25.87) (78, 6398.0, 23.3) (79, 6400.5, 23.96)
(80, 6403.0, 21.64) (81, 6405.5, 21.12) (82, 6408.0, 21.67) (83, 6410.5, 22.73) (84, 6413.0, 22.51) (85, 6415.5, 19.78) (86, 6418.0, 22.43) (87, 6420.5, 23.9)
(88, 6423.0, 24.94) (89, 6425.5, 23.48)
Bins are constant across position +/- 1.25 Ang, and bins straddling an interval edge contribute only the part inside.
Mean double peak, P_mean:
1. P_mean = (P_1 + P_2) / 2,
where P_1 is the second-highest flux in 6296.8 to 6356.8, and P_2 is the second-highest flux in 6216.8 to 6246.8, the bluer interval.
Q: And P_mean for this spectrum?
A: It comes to 27.4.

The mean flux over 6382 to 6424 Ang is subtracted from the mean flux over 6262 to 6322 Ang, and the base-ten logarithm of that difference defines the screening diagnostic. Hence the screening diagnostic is 0.21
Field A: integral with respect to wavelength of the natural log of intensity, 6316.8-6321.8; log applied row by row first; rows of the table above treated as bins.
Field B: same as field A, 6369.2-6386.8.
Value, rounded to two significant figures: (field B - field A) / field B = 0.72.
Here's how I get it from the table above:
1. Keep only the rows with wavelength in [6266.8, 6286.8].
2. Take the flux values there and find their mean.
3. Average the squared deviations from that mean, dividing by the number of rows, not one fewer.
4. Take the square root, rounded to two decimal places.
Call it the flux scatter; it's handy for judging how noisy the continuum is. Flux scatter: 0.91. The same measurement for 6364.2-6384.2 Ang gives 1.84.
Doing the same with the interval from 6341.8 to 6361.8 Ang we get 1.22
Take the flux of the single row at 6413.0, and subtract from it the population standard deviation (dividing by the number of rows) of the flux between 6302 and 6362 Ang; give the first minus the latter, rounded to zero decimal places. 21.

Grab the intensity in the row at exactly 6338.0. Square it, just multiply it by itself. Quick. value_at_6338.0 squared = 587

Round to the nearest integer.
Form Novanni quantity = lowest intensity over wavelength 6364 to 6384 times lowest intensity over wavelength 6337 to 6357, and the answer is 492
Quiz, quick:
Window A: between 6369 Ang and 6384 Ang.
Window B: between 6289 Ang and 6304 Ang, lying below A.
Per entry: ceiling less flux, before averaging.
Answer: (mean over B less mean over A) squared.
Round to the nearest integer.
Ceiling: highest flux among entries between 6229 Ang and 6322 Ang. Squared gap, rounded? 11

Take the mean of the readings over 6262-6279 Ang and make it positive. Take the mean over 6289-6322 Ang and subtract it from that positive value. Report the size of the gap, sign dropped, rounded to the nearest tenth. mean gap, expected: 1.5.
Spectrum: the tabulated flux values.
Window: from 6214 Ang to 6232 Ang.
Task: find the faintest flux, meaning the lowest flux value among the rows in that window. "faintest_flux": 22.26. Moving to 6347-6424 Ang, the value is 19.78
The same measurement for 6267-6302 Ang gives 22.65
